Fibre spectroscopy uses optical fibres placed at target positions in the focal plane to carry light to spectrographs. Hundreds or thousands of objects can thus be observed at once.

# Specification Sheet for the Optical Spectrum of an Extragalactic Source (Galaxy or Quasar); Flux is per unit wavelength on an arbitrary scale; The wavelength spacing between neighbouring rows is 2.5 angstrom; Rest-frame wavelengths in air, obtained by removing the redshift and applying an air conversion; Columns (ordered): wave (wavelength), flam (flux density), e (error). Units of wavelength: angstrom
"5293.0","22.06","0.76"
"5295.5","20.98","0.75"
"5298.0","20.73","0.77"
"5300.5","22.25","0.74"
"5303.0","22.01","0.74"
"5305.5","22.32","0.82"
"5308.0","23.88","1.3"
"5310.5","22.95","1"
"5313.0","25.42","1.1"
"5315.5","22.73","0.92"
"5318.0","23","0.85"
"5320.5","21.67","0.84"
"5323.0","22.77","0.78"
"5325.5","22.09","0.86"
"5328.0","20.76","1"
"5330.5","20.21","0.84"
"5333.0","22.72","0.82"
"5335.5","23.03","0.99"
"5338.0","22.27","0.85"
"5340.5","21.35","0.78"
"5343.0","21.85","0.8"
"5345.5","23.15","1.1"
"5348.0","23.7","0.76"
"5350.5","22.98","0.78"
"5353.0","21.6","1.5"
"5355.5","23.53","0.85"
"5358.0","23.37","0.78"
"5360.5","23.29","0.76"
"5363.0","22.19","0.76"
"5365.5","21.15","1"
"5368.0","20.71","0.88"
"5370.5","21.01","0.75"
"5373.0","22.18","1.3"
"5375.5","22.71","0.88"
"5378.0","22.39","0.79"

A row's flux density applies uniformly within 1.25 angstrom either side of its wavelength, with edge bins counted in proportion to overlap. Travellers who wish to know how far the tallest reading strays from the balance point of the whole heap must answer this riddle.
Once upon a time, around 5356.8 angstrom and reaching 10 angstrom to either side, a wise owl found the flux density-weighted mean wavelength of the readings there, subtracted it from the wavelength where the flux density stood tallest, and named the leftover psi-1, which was -8.6 angstrom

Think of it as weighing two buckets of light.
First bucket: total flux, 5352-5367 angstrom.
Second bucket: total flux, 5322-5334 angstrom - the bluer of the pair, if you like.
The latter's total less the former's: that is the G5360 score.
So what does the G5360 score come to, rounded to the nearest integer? -27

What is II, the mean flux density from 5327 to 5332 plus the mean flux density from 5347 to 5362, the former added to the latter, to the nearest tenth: 43.6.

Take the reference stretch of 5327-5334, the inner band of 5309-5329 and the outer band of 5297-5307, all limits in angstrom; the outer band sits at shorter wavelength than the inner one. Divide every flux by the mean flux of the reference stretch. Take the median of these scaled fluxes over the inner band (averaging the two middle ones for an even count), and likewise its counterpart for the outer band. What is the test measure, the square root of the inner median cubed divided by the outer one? 1.09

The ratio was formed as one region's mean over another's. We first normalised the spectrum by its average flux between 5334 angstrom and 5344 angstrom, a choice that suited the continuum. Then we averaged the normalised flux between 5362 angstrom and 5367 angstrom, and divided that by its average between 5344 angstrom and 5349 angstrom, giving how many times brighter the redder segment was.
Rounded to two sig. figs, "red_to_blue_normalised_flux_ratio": 0.93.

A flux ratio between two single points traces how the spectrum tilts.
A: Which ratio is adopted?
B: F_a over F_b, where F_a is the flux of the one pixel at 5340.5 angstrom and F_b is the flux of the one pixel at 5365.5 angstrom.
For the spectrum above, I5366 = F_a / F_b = 1.01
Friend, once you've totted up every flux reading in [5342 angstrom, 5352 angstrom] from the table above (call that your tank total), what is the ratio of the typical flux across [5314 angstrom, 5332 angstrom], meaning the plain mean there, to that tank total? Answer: 0.24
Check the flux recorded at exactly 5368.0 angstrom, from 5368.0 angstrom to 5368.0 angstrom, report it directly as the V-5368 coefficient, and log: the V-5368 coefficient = 20.71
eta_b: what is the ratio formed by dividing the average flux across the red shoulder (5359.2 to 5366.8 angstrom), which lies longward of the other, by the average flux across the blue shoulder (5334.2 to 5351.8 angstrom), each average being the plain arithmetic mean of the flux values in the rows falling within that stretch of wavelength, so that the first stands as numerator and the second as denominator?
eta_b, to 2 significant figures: 0.98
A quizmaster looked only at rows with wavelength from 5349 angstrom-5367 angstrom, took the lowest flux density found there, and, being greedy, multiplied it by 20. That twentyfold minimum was 423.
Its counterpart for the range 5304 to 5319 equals 446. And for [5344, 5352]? 460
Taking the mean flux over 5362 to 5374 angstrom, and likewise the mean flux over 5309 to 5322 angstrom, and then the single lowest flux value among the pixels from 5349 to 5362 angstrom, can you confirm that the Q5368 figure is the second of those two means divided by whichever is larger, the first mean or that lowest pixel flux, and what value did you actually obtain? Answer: 1.07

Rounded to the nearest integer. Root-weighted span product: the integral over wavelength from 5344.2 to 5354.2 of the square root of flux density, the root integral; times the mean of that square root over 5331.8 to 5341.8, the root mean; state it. 226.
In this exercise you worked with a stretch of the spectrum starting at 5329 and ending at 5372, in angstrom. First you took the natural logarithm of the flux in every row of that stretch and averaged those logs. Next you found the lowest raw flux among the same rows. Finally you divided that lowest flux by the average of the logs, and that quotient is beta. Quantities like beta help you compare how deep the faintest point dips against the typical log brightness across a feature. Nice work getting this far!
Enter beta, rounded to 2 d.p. 6.52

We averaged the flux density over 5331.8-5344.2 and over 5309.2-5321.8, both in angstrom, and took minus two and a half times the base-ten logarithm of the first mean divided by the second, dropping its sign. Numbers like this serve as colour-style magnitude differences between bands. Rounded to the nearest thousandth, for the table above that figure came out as 0.044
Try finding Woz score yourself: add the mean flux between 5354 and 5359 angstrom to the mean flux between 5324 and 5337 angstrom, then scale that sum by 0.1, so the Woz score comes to 4.52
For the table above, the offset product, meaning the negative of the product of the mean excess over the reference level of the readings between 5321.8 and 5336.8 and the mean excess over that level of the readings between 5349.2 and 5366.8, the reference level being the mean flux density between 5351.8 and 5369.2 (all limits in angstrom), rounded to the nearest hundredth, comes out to 0.11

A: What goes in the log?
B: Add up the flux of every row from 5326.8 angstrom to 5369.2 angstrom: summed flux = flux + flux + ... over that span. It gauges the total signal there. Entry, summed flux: 378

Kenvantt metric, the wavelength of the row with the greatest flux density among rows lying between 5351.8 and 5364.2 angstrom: 5355.5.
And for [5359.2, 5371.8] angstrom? 5360.5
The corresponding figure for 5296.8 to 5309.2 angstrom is 5308.0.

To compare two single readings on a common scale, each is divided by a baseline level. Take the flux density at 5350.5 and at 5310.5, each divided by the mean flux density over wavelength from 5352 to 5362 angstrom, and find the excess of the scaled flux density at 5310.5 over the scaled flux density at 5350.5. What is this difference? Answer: 0.00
